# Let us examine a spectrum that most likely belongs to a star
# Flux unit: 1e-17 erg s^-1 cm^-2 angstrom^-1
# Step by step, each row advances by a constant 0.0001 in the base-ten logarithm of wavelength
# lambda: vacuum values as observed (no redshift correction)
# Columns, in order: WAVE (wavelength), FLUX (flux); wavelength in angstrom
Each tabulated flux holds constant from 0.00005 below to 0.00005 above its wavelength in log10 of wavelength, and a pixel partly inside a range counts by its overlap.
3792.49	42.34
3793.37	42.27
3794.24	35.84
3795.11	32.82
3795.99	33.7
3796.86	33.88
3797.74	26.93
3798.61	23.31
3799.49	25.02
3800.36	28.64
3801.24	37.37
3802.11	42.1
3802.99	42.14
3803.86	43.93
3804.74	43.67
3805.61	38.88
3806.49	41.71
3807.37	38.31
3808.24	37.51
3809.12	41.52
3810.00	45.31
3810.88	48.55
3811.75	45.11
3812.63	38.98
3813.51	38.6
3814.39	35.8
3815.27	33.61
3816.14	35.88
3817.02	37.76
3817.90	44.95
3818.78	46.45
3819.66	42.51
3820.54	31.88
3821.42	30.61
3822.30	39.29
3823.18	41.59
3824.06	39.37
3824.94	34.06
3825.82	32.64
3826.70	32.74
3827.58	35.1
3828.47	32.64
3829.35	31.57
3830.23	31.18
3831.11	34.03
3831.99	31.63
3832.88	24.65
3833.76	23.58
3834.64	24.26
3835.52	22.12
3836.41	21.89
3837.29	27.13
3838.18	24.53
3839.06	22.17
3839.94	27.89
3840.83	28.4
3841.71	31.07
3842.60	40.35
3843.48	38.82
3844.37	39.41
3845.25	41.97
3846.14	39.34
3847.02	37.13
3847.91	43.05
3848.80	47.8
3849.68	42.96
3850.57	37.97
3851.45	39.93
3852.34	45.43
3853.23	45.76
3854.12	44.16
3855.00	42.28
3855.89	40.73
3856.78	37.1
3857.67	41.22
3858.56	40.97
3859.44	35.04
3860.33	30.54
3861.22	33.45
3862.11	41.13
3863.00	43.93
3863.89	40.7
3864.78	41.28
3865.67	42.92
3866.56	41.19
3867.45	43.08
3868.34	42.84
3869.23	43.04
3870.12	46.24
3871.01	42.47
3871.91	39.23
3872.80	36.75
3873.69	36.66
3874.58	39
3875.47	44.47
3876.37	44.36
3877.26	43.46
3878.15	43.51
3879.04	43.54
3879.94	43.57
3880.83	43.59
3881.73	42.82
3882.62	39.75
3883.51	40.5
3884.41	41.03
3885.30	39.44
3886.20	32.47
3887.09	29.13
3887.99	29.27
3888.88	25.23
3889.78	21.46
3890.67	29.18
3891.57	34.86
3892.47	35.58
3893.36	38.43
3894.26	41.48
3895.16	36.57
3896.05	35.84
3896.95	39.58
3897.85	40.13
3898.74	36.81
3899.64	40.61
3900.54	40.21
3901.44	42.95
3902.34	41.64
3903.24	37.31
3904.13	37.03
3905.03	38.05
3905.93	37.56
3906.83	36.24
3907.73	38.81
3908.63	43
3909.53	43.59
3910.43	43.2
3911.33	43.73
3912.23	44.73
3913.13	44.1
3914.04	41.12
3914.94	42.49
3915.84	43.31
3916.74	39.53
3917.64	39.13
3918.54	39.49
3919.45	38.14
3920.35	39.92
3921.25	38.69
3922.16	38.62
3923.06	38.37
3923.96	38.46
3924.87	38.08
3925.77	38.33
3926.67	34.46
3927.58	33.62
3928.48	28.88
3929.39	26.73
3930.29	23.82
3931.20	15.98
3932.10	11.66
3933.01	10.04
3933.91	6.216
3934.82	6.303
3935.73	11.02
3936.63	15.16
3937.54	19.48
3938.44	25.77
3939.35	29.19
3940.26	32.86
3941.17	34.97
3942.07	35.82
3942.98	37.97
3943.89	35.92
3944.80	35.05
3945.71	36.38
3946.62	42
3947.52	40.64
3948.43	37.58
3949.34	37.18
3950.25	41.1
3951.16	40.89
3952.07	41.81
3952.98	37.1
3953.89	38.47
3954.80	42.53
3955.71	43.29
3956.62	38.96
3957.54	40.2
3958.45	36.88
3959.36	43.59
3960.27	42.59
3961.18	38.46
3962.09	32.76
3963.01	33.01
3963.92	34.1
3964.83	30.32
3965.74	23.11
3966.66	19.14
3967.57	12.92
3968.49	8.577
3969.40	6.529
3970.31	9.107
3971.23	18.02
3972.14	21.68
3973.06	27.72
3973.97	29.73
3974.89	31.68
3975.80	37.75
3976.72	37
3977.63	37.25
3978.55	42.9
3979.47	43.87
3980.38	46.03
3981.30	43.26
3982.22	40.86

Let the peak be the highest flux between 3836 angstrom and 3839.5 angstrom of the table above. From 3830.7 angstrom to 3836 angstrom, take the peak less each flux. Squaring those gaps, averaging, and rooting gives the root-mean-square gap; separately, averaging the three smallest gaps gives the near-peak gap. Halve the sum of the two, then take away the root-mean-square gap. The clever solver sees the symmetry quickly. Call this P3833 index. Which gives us -4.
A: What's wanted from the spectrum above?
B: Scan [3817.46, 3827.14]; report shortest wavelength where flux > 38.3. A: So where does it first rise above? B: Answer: 3817.90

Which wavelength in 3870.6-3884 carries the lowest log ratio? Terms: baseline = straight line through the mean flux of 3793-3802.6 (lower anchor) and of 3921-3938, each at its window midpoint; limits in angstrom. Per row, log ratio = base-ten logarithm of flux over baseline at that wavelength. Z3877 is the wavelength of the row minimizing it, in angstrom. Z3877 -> 3873.69 angstrom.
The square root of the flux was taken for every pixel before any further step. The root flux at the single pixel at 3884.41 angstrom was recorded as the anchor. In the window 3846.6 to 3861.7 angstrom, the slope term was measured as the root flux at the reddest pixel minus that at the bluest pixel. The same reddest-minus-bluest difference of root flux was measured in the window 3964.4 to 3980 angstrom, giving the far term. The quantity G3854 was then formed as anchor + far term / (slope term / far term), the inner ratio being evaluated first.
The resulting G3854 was 2.4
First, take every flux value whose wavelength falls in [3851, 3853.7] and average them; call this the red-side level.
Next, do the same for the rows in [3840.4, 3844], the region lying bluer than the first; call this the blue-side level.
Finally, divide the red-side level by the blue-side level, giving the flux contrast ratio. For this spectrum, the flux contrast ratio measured 1.26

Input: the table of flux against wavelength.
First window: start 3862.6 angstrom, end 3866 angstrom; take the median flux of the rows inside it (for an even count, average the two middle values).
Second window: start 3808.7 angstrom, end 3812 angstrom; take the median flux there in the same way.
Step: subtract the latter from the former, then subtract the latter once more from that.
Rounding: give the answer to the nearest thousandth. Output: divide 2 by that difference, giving -0.041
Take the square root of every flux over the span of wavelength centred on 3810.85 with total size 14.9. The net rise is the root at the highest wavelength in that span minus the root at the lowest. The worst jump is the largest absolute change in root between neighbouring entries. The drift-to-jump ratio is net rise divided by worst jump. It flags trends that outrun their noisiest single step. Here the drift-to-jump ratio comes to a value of 0.1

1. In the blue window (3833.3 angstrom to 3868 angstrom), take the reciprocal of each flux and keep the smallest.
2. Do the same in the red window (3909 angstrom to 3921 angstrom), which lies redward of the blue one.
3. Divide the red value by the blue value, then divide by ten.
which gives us 0.107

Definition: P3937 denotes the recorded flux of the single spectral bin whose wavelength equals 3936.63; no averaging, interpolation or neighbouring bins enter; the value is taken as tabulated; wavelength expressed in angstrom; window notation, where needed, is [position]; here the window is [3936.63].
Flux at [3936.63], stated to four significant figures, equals 15.16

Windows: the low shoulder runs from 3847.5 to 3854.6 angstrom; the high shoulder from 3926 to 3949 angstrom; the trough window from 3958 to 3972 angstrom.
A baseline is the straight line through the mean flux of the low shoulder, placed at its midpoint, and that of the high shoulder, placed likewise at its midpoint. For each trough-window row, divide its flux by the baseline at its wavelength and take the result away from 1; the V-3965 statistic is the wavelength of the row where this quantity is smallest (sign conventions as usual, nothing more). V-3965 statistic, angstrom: 3959.36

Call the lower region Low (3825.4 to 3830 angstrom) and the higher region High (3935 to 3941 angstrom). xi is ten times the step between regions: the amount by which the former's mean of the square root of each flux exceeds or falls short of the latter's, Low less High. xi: 11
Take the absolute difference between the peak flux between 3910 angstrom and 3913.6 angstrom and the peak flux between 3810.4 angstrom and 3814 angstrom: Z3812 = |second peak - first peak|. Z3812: 3.8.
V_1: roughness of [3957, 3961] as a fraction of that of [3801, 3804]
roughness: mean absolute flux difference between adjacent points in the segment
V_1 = 1.7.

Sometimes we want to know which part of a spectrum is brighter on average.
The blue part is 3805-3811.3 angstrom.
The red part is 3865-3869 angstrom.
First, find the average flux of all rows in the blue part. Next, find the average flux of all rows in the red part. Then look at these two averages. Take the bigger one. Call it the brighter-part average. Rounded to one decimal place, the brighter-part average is 42.5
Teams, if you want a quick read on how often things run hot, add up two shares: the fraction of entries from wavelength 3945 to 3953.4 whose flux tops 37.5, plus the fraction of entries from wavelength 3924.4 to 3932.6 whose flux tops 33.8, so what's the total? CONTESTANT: 1.00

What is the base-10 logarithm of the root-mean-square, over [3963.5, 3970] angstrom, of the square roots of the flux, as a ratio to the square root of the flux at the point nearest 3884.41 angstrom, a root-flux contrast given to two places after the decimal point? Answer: -0.16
